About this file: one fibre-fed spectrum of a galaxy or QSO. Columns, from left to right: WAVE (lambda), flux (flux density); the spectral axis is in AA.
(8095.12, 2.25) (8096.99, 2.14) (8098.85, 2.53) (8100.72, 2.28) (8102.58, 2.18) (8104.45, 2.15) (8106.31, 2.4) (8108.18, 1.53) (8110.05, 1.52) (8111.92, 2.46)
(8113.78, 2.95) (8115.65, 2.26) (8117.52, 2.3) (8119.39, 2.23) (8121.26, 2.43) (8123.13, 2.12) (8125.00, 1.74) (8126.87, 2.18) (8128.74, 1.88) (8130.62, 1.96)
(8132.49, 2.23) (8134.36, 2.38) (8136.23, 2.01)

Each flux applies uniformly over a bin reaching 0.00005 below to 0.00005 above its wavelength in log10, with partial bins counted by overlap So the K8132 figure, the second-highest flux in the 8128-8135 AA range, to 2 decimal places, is 2.23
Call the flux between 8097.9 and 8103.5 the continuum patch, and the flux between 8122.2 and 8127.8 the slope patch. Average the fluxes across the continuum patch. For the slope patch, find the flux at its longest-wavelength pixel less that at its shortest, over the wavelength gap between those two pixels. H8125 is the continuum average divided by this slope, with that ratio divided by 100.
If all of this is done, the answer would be 1.45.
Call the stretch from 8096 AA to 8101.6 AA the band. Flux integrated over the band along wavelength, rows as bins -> 13.0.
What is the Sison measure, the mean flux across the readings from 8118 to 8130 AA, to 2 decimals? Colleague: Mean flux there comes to 2.10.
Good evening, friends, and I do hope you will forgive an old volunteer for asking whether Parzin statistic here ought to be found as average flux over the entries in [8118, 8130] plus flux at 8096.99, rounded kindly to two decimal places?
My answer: 4.24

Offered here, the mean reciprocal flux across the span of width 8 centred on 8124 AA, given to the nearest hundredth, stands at 0.48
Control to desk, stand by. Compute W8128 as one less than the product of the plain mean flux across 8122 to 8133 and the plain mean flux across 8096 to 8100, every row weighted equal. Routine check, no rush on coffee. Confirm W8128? 3.7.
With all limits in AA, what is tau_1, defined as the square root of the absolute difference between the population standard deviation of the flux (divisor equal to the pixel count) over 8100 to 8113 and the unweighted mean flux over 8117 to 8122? 1.40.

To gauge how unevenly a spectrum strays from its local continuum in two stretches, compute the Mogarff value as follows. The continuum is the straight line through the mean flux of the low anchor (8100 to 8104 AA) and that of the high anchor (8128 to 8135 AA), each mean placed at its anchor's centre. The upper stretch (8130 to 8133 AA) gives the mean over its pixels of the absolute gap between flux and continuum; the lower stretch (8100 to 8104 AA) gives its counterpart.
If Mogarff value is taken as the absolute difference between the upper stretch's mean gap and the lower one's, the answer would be 0.09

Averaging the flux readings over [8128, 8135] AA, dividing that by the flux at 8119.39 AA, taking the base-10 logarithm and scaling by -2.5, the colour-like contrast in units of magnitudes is 0.06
